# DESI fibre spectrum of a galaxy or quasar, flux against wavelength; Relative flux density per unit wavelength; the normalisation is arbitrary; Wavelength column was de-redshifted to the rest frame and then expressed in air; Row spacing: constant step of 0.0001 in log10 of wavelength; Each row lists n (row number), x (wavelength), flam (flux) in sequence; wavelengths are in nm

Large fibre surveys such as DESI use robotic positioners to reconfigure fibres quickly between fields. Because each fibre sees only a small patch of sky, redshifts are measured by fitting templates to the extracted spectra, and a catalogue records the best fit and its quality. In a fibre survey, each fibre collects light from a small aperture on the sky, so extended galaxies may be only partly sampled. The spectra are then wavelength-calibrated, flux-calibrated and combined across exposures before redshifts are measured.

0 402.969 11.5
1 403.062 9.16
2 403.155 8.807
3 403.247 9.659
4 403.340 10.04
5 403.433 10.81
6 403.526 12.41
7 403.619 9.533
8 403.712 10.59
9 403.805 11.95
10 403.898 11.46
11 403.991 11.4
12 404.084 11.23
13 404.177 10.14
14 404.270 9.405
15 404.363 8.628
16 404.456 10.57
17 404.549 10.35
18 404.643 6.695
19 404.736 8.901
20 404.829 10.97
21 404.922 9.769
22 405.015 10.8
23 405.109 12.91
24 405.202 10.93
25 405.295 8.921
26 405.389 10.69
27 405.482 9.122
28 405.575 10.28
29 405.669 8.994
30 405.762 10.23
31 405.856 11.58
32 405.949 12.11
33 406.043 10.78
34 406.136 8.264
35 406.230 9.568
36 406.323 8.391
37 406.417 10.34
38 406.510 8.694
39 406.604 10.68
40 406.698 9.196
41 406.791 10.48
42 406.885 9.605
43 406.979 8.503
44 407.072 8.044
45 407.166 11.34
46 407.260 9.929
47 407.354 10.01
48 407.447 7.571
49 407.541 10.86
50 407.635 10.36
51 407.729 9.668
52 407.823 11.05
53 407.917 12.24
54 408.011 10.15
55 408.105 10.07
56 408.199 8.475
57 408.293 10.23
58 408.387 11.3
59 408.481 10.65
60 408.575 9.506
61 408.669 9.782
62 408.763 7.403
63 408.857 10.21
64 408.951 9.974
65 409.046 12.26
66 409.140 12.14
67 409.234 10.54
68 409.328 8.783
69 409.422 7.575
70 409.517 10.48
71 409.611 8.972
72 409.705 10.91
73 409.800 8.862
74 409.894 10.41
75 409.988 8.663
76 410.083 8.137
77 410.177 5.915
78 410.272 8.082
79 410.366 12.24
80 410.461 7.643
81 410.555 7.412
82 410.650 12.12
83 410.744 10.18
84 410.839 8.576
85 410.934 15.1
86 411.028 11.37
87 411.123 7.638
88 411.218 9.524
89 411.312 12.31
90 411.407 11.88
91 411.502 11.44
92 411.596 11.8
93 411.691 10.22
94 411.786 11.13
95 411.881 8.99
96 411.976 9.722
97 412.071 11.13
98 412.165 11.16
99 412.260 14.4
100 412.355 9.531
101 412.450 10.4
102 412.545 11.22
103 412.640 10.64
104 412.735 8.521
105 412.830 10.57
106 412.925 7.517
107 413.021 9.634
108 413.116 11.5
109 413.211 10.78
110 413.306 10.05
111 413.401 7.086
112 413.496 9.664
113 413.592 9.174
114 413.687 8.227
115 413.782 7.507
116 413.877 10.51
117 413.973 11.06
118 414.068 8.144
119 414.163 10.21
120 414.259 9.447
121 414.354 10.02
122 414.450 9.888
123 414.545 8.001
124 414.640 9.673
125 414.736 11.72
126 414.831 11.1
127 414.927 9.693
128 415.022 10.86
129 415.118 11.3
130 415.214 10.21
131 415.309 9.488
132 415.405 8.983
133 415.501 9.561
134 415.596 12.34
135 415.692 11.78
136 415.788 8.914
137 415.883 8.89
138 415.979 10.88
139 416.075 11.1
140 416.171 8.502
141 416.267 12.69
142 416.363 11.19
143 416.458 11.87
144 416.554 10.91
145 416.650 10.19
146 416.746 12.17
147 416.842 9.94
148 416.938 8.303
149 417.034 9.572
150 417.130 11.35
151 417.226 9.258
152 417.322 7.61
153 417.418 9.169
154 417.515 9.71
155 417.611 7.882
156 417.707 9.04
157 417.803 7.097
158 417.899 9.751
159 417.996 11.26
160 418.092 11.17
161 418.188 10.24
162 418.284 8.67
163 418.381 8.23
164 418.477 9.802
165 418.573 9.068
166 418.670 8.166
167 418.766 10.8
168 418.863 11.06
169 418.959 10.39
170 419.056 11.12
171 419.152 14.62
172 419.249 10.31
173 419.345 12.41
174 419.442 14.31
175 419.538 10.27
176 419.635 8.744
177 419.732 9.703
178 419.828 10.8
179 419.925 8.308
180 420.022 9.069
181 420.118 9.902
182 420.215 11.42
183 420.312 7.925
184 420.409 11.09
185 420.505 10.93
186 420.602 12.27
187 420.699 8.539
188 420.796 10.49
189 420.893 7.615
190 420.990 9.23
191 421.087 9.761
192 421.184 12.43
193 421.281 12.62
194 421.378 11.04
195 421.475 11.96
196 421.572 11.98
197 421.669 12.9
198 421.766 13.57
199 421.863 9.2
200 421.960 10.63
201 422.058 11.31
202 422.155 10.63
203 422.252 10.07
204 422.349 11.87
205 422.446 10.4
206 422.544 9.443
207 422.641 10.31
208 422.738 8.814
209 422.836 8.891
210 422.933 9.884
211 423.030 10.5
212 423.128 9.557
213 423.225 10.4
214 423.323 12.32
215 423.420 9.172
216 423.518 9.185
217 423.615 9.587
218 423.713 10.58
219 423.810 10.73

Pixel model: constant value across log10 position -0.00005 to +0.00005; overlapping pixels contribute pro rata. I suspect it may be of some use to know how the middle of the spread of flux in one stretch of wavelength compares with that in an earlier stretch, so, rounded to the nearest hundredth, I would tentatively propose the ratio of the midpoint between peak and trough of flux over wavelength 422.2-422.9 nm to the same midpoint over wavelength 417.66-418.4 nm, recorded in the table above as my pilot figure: 1.13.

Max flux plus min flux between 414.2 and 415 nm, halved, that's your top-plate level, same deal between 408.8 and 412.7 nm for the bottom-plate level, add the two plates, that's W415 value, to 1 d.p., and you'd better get 20.4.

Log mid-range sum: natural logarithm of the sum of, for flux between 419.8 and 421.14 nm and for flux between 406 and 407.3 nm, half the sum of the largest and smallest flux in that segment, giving 2.98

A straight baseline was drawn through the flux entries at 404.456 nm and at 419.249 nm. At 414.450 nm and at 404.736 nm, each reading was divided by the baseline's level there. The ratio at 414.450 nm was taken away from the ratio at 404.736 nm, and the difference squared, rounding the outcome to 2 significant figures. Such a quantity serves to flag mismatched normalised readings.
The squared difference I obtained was 0.012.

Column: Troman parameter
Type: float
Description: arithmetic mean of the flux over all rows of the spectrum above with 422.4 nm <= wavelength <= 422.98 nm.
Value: 9.6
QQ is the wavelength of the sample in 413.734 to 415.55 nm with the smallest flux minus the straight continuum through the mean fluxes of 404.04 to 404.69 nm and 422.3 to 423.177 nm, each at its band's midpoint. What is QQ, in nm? 413.782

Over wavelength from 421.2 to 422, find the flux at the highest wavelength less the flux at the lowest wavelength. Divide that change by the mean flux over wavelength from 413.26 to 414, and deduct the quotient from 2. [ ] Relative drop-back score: 2.22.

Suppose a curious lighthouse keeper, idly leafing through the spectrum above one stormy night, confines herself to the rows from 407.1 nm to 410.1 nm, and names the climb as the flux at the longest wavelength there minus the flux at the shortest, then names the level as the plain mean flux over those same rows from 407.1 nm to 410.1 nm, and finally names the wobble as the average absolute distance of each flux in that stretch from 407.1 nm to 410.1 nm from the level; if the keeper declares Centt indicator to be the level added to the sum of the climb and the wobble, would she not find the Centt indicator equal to 7.8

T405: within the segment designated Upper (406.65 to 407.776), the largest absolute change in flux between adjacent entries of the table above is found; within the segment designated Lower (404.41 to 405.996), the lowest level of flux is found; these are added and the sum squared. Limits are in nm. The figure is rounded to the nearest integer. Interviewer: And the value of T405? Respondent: 100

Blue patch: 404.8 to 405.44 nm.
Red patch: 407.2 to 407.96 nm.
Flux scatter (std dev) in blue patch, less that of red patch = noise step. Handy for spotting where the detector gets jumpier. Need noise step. -0.12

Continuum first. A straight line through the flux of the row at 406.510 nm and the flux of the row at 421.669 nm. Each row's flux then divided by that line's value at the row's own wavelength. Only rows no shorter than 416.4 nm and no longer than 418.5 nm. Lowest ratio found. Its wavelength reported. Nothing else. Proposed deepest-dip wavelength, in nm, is 417.803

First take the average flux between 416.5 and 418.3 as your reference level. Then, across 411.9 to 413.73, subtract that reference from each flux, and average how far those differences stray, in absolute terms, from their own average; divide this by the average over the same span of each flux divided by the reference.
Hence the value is 1.15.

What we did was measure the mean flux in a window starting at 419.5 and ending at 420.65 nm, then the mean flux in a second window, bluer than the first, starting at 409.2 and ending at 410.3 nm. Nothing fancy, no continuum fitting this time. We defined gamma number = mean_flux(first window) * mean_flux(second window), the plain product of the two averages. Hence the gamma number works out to 90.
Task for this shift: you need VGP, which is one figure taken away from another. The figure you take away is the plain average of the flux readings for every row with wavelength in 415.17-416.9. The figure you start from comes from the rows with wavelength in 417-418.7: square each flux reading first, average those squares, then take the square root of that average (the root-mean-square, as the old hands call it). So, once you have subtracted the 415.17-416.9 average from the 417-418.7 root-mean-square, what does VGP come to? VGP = -1.2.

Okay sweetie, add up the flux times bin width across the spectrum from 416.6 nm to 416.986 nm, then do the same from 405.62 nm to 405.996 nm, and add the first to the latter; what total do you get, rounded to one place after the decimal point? 7.9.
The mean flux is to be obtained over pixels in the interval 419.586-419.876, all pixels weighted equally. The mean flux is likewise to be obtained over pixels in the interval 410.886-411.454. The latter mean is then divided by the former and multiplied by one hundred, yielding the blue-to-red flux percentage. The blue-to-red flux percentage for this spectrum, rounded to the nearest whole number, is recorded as 116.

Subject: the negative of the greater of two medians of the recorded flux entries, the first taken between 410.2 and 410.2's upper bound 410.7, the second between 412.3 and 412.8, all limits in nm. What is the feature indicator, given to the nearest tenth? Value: -10.4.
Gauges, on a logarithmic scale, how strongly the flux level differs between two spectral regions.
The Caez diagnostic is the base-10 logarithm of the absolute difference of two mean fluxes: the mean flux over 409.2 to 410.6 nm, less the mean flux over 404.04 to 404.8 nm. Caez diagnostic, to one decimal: -0.3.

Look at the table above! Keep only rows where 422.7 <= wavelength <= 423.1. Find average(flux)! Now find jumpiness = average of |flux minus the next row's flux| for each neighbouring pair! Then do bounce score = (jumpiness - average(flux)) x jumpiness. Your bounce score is -5.0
